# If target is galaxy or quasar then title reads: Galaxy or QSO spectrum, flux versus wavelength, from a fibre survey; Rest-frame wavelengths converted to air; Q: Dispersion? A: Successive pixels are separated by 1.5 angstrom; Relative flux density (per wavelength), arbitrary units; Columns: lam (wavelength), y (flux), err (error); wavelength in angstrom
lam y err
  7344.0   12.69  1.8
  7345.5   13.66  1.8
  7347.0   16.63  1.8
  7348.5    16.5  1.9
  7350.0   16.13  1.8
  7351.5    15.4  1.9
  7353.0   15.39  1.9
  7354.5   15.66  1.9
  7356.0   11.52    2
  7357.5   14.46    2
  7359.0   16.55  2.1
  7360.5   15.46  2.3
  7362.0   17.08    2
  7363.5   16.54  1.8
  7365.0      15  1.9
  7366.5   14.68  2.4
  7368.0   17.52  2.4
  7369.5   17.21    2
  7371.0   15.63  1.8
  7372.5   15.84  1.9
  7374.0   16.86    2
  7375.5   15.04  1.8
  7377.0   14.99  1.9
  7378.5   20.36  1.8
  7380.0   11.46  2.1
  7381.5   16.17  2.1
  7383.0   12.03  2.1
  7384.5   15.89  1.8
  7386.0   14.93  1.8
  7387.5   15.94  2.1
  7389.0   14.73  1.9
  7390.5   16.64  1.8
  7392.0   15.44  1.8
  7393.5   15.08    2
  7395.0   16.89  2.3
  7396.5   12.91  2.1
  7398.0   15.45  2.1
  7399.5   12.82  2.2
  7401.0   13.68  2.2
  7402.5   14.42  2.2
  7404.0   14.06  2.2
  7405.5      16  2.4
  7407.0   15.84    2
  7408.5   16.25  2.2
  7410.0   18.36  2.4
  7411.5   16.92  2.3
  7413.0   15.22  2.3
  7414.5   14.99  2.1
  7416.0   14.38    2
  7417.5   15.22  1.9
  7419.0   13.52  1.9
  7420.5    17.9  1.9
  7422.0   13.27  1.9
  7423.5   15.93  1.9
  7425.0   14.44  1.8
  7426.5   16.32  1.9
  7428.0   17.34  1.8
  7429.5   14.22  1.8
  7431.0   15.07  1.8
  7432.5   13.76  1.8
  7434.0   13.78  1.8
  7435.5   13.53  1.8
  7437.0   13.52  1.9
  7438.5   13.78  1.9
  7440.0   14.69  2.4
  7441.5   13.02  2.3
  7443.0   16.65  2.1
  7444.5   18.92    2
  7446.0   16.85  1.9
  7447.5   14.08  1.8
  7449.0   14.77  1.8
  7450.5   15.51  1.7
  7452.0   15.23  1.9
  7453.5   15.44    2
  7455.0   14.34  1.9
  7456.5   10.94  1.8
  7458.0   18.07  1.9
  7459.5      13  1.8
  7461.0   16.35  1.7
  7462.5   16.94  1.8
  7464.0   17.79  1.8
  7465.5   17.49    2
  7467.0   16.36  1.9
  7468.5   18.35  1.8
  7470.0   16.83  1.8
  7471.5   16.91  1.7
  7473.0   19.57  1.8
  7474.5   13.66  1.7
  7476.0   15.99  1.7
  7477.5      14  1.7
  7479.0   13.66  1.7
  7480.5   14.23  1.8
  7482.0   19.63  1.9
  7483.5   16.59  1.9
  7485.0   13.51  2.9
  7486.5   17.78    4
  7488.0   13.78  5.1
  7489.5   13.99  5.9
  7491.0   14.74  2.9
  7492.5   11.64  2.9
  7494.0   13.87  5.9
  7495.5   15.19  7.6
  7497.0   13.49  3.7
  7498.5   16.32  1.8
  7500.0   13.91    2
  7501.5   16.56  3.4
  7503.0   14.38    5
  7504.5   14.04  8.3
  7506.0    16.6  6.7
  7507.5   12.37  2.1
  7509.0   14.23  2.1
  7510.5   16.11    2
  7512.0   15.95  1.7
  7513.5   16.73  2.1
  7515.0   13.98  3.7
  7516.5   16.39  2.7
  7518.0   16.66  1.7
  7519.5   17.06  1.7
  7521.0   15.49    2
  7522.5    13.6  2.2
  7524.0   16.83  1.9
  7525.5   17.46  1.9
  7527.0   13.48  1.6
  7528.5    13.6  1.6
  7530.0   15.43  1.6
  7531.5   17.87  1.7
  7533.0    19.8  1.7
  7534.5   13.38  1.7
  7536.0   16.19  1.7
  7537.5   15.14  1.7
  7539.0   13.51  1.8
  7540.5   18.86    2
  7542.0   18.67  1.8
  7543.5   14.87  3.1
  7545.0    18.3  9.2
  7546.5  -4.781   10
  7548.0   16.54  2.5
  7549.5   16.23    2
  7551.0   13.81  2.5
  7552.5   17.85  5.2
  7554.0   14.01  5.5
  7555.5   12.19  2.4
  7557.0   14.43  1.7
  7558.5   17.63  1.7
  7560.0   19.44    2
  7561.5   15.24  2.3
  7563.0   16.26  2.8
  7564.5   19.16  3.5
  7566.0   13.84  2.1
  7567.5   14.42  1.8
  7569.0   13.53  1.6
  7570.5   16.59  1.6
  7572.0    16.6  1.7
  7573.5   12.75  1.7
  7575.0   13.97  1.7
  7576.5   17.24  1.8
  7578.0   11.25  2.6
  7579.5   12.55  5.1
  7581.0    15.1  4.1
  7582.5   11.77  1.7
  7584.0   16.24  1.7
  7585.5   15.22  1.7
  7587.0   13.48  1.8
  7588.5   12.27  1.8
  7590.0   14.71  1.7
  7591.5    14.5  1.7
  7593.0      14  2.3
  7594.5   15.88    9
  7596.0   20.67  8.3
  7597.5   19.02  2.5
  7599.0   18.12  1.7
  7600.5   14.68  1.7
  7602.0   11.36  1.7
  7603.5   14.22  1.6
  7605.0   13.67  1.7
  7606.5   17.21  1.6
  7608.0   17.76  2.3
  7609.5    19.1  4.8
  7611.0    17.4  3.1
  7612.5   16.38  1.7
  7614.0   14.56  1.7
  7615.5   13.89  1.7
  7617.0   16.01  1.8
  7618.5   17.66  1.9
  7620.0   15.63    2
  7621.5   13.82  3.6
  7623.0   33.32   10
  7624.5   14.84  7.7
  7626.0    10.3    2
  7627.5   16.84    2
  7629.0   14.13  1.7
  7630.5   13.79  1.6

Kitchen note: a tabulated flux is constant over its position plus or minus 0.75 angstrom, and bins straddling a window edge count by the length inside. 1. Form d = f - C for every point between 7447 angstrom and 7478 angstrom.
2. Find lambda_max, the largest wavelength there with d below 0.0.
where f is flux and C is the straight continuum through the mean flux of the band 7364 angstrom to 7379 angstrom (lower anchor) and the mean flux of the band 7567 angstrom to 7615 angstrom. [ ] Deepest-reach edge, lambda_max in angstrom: 7477.5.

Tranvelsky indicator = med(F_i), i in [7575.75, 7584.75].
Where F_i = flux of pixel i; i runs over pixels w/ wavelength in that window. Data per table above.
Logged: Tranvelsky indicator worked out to 13.8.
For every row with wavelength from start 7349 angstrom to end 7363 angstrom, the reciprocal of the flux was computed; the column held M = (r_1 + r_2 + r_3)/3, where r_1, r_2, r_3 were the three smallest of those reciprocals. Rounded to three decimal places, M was 0.060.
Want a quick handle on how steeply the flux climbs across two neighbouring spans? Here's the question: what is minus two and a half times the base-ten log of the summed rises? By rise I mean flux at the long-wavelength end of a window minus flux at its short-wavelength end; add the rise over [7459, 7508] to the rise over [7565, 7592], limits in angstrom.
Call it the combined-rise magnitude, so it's 3.8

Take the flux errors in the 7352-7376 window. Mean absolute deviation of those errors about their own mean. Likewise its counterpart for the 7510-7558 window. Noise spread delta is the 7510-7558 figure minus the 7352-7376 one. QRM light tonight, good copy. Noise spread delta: 1.1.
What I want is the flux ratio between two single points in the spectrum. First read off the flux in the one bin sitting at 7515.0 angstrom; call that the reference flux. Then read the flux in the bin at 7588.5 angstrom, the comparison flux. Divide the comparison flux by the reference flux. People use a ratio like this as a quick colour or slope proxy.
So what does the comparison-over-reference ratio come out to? 0.88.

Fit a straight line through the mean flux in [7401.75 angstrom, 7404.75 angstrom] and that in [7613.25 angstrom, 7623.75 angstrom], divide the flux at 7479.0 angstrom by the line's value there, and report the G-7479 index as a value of 0.88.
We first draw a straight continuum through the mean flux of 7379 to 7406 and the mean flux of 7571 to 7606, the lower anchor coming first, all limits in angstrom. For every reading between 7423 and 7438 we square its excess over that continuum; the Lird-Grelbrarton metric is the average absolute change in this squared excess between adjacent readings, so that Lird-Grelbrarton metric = 1.8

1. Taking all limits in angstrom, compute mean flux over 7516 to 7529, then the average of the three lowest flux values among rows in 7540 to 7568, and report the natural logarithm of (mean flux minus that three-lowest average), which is 2.1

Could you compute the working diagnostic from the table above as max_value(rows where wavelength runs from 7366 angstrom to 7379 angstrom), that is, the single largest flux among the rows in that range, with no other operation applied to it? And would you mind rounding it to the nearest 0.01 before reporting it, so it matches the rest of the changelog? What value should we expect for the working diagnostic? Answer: 20.36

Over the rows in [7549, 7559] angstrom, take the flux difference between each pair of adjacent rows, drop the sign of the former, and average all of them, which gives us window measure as 2.93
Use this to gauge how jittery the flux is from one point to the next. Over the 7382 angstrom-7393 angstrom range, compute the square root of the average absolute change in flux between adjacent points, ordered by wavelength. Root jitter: 1.30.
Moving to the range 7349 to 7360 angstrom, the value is 1.30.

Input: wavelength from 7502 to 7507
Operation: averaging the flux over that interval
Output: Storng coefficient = 15.0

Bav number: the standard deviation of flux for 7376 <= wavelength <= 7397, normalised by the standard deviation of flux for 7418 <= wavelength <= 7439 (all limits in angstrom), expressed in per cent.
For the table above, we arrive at 144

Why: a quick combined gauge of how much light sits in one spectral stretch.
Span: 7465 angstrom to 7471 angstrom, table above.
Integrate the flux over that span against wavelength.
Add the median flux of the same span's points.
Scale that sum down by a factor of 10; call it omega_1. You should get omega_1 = 12.1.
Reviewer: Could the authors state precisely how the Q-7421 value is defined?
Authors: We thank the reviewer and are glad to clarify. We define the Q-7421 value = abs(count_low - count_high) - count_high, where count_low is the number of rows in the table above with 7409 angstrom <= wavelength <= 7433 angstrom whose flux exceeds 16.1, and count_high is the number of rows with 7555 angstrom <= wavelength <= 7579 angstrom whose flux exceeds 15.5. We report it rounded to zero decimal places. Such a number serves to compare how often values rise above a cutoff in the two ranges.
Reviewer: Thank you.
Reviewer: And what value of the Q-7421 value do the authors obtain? -5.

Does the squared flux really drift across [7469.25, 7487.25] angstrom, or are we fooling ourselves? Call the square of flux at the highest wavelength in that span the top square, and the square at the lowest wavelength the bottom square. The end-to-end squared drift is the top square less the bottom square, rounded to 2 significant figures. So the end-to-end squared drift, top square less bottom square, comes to 33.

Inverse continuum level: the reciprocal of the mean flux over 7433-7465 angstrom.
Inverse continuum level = 0.0662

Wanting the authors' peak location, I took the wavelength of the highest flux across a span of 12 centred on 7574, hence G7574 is 7576.5 angstrom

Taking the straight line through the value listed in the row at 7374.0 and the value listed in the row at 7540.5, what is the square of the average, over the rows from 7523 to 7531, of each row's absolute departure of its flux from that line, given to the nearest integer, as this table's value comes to 11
